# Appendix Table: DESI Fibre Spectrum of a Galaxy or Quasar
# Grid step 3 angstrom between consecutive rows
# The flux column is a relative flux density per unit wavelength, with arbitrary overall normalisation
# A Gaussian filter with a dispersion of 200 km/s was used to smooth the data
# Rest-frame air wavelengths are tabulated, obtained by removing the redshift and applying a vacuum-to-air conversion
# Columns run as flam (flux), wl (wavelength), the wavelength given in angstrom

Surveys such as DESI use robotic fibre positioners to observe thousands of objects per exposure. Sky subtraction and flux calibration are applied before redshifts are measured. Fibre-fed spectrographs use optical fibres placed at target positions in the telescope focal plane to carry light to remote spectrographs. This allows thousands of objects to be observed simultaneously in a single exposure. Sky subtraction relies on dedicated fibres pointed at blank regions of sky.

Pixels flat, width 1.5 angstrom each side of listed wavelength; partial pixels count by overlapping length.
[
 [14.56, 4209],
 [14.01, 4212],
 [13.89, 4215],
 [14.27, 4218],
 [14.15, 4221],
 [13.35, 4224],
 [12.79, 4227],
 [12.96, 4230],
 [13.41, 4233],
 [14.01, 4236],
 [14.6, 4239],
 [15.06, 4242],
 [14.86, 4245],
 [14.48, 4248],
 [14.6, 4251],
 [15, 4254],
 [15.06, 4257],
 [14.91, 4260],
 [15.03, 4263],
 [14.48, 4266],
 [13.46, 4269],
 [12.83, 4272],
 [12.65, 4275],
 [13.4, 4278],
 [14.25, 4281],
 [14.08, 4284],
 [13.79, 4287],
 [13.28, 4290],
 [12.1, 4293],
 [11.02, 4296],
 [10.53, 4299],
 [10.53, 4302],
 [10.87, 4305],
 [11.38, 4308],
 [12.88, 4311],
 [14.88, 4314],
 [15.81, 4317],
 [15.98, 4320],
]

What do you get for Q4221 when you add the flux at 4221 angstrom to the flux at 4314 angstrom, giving 29.0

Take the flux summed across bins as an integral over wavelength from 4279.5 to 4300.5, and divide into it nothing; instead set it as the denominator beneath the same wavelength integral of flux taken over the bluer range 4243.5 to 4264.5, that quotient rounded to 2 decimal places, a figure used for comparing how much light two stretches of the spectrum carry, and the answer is 1.17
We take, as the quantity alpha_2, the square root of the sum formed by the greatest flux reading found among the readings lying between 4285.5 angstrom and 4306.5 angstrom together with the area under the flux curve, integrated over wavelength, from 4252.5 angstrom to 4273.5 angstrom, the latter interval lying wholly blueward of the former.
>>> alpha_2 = 17.8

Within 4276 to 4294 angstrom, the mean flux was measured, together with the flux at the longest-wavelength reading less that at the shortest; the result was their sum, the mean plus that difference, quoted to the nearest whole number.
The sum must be 12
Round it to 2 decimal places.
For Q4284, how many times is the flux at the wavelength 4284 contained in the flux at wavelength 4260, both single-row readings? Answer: 1.06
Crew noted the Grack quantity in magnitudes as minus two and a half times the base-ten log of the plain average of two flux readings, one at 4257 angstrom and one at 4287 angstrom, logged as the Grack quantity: -2.90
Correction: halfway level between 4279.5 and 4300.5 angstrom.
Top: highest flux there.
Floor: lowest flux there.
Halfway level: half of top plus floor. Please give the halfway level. 12.4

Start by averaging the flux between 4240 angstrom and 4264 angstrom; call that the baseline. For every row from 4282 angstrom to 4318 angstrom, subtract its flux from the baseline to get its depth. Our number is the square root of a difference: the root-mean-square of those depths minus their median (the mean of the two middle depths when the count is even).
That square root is 0.69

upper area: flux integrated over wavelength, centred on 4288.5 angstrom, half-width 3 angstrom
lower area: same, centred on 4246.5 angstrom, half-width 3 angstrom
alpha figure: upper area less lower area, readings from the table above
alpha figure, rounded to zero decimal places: -7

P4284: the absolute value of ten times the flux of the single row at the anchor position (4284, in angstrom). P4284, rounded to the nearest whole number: 141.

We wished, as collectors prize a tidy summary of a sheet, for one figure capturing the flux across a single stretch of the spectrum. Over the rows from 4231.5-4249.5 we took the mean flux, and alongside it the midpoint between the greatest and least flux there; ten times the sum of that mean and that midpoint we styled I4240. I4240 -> 286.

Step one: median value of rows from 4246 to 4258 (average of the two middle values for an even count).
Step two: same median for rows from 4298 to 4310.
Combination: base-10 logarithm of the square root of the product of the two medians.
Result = 1.10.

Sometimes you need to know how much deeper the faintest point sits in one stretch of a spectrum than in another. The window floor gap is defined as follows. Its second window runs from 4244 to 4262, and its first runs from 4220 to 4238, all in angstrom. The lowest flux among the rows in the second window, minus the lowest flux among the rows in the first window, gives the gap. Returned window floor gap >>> 1.7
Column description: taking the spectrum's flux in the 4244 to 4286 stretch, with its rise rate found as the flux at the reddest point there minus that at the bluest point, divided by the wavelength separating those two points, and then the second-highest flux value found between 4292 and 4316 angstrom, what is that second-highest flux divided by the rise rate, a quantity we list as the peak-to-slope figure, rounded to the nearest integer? -644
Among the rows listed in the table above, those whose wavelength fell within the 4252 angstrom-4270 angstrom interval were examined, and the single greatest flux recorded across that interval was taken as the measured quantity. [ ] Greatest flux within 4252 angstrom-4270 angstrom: 15.06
